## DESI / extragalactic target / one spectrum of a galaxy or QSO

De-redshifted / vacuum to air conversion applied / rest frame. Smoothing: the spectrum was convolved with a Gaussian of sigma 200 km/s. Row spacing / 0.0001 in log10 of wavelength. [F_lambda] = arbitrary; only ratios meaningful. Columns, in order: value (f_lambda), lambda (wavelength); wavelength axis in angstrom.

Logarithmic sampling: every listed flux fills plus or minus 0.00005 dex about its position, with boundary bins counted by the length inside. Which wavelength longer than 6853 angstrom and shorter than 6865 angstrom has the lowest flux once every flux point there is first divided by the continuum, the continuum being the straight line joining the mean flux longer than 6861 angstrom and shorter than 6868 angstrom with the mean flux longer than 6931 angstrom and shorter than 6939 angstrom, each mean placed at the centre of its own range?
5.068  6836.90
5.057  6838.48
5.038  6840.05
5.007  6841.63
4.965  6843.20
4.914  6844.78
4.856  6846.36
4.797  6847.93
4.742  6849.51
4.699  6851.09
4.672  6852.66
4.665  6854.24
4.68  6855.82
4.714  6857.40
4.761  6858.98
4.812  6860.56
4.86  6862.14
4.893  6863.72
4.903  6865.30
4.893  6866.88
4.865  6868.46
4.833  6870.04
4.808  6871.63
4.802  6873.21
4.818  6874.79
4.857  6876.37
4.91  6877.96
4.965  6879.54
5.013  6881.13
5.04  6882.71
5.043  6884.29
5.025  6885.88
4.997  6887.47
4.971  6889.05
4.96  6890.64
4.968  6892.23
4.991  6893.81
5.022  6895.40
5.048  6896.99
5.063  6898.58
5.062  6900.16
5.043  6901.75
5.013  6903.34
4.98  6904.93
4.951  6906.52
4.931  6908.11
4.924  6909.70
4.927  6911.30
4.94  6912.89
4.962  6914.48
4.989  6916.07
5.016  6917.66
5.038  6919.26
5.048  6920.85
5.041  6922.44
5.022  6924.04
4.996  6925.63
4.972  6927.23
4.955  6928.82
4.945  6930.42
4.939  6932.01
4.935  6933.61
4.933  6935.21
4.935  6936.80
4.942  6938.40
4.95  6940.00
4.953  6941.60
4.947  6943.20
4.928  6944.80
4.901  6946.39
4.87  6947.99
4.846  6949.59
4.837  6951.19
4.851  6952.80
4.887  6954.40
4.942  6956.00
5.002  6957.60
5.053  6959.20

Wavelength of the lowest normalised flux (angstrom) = 6854.24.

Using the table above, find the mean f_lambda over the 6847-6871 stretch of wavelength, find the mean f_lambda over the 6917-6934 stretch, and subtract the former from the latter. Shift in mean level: 0.21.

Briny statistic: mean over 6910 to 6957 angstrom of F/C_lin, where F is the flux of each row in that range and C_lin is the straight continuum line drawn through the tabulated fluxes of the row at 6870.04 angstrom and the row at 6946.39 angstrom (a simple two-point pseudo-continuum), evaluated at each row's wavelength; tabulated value 1.012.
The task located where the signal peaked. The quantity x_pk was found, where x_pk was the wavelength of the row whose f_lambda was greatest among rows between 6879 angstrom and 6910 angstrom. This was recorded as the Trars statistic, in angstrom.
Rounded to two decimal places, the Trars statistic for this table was 6898.58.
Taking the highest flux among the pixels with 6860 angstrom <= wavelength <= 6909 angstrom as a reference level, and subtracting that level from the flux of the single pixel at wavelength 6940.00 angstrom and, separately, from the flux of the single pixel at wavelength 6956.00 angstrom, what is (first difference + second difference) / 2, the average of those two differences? -0.117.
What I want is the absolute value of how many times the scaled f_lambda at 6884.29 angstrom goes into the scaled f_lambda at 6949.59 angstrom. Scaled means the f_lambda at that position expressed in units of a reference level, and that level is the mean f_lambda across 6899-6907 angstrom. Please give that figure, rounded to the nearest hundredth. 0.96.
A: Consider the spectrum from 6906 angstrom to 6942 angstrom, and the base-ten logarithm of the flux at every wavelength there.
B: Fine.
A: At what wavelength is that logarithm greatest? 6920.85 angstrom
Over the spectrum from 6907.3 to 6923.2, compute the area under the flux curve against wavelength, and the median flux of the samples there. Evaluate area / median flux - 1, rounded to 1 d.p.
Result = 14.9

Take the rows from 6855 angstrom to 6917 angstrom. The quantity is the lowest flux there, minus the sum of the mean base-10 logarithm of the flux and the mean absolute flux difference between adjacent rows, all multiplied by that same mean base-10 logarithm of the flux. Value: 2.74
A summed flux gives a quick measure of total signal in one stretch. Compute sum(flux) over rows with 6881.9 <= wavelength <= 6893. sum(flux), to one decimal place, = 35.0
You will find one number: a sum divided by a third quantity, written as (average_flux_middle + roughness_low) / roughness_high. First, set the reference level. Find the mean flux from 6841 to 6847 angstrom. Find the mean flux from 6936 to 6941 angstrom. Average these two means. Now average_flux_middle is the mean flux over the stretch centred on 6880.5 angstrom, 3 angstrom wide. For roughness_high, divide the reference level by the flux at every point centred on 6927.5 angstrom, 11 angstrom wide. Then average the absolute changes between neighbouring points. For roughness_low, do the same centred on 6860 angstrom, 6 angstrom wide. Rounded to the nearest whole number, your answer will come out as 1483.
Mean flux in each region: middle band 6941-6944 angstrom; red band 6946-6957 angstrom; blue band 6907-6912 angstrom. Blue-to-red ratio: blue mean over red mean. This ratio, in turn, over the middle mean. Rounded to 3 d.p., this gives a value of 0.204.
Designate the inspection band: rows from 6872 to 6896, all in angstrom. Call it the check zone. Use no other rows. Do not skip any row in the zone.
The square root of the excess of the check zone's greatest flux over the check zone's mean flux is 0.29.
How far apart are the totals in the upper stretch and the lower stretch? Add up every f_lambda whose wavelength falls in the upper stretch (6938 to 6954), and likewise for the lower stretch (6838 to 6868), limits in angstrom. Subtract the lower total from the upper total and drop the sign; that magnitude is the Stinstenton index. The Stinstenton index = 43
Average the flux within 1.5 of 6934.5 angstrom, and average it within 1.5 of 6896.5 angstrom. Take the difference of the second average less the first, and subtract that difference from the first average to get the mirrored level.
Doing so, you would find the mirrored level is 4.8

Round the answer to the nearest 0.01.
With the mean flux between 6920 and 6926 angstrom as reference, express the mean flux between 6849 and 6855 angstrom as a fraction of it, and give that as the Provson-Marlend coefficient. 0.93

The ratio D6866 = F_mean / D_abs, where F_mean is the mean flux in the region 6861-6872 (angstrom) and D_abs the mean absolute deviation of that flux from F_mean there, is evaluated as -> 181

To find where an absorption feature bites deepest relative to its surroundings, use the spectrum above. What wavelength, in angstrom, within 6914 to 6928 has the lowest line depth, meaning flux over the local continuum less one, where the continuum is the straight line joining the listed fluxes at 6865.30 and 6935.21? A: 6914.48 angstrom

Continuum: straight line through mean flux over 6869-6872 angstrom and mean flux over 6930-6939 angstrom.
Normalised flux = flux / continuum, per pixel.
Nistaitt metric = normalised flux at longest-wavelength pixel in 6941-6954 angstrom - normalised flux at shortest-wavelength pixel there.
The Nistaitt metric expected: -0.025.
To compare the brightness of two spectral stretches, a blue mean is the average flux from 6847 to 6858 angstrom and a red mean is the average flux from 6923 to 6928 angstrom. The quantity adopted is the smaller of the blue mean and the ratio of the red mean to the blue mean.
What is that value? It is 1.06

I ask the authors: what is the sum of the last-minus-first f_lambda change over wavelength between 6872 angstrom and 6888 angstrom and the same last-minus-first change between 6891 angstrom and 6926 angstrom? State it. 0.22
